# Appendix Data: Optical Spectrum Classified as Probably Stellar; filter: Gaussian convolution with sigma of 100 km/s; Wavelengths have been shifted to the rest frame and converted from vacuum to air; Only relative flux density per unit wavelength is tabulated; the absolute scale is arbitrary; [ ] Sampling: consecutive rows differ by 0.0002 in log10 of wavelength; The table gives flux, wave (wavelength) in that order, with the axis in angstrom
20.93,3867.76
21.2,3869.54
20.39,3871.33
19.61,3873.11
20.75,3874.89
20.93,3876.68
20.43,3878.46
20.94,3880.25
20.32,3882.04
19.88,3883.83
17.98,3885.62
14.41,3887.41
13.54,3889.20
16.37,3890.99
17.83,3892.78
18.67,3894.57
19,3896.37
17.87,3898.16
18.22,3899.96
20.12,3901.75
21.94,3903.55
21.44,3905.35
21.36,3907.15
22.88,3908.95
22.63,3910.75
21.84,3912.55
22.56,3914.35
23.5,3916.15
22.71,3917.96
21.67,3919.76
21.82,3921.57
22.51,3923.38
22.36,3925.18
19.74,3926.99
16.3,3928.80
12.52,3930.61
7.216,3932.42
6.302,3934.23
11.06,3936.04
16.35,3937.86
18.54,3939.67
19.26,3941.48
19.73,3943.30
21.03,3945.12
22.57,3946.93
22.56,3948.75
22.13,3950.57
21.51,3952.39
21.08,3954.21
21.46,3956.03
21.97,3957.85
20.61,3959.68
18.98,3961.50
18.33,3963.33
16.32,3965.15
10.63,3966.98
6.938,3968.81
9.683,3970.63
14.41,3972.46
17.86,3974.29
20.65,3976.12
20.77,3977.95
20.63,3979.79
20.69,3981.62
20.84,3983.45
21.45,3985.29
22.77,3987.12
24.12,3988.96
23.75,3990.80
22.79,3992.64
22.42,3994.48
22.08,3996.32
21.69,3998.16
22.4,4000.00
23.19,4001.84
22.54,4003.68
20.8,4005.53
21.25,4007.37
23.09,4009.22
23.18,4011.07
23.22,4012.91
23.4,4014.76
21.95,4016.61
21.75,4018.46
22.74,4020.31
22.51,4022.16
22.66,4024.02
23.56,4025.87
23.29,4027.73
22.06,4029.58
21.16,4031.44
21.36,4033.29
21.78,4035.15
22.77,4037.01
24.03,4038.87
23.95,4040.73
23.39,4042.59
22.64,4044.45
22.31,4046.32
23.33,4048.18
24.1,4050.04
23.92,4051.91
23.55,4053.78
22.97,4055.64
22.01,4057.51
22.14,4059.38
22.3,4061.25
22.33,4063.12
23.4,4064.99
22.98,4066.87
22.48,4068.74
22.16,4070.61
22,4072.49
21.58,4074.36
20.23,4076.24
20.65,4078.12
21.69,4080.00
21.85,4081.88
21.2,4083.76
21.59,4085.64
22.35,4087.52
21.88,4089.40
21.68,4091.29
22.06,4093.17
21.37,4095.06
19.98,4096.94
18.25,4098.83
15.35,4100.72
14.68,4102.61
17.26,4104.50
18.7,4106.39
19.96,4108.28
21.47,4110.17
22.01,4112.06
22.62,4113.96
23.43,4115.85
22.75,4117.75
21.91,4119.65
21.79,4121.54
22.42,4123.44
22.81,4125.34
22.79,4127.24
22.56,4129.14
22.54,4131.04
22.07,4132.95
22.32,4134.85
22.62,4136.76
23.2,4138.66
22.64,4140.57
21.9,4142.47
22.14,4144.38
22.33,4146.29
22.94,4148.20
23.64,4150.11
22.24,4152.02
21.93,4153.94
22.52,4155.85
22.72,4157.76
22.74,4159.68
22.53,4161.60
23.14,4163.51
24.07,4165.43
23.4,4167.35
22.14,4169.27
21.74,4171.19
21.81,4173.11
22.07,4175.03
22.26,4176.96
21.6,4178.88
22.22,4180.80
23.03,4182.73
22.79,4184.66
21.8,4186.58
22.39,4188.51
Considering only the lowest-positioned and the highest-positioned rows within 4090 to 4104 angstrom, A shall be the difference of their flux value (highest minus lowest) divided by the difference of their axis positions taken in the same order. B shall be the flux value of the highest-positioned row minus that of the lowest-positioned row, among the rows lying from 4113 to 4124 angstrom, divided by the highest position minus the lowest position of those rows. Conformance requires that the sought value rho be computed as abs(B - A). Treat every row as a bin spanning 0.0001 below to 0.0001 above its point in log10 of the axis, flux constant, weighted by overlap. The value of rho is 0.60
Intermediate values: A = -0.6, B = -0.02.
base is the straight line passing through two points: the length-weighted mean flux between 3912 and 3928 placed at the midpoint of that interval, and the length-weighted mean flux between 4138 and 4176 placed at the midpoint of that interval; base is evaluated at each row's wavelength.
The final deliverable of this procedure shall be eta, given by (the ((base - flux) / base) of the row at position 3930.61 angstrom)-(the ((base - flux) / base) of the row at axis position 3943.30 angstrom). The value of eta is 0.33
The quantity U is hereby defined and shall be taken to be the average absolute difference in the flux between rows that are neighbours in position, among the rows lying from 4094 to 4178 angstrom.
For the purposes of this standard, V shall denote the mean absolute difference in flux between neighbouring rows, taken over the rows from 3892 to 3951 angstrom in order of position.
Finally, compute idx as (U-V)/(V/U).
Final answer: -0.4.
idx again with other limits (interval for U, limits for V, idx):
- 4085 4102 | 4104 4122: 0.2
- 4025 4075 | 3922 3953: -0.4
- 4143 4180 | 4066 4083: 0.0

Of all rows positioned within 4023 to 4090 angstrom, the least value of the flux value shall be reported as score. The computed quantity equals 20.23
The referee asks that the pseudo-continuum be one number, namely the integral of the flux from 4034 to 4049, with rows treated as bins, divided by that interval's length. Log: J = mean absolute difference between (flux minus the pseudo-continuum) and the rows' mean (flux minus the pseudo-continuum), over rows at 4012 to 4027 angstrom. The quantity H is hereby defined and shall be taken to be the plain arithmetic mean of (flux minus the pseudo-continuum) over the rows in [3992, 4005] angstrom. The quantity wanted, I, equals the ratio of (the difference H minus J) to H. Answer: 1.9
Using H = -0.5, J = 0.51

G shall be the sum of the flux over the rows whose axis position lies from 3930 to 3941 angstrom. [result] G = 72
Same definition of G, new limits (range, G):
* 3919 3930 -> 124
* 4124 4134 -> 113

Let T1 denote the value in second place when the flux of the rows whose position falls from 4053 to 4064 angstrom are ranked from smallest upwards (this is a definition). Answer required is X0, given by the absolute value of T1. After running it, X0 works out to 22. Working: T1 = 22.14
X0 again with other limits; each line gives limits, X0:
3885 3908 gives 14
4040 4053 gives 23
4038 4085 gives 21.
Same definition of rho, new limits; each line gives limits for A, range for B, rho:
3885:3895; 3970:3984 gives 0.79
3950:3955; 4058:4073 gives 0.28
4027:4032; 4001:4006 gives 0.07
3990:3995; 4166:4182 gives 0.27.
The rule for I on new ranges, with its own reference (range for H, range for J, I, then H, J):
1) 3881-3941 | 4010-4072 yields 1.1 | -4.5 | 0.65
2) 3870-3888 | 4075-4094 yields 1.1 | -3.4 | 0.49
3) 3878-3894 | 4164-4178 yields 1.1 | -5.0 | 0.71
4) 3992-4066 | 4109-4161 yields 2.1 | -0.3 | 0.39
